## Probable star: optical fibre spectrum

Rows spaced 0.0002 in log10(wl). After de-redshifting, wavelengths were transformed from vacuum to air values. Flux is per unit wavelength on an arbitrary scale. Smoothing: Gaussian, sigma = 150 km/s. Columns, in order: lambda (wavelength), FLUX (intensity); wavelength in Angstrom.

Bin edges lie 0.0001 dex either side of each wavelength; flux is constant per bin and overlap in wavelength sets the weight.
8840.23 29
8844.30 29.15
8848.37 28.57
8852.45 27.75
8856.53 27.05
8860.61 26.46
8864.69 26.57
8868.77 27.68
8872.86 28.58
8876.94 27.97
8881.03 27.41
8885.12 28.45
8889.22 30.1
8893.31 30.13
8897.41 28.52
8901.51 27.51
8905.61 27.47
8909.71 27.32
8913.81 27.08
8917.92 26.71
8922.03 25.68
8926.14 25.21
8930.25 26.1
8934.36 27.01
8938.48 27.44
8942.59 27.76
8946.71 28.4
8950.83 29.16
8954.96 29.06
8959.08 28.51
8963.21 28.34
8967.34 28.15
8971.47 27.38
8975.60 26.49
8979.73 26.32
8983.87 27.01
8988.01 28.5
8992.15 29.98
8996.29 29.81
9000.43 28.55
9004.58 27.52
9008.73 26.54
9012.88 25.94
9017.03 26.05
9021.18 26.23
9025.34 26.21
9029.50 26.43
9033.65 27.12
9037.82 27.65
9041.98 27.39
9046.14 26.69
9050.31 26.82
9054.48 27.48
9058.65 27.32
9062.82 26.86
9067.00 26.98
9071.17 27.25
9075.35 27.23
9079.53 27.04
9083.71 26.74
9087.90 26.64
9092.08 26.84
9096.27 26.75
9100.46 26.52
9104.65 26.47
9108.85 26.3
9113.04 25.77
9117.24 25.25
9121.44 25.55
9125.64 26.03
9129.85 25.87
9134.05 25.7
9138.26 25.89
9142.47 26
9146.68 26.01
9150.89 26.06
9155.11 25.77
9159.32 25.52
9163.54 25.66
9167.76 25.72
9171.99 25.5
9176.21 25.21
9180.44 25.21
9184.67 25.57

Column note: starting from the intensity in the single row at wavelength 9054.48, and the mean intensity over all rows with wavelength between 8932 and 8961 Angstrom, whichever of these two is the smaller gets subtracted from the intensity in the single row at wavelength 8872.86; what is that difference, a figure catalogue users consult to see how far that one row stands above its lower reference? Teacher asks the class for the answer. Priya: 1.1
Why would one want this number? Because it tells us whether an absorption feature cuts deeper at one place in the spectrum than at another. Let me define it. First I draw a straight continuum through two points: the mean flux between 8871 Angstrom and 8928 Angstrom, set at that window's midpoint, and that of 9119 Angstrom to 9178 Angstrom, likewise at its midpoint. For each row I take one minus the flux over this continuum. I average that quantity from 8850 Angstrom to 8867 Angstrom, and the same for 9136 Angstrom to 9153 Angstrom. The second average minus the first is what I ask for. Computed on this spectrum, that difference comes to -0.05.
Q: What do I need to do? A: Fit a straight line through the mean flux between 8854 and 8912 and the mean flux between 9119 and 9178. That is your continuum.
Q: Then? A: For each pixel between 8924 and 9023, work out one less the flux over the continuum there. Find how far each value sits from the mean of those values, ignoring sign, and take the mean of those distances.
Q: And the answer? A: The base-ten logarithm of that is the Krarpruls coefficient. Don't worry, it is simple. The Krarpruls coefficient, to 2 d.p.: -1.40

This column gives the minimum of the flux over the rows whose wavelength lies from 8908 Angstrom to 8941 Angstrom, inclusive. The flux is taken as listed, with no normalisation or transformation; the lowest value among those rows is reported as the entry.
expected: 25.21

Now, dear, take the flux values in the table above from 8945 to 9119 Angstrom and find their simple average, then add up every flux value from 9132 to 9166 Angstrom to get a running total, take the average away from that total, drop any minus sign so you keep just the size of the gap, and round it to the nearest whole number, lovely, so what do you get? 179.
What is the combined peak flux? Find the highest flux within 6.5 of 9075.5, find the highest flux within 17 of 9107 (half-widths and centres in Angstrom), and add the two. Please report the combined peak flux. 54.1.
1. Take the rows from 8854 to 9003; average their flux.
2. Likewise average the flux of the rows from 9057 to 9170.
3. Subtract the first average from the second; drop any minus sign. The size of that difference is 1.49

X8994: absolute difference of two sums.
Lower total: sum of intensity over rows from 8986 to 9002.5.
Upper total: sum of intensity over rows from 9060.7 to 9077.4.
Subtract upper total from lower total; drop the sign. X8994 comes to 8.5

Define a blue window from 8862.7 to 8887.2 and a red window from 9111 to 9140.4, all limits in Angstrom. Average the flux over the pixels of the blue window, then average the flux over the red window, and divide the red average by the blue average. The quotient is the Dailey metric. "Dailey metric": 0.93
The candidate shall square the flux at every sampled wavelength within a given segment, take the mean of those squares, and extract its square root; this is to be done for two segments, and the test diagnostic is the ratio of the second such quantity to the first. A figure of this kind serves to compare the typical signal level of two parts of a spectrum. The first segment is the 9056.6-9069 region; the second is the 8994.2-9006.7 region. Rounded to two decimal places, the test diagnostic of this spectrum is 1.06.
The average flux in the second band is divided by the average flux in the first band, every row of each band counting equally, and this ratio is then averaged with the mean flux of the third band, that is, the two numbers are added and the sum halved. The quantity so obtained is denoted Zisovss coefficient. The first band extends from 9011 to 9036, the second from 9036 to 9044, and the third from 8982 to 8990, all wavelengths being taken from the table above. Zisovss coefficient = 14.4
